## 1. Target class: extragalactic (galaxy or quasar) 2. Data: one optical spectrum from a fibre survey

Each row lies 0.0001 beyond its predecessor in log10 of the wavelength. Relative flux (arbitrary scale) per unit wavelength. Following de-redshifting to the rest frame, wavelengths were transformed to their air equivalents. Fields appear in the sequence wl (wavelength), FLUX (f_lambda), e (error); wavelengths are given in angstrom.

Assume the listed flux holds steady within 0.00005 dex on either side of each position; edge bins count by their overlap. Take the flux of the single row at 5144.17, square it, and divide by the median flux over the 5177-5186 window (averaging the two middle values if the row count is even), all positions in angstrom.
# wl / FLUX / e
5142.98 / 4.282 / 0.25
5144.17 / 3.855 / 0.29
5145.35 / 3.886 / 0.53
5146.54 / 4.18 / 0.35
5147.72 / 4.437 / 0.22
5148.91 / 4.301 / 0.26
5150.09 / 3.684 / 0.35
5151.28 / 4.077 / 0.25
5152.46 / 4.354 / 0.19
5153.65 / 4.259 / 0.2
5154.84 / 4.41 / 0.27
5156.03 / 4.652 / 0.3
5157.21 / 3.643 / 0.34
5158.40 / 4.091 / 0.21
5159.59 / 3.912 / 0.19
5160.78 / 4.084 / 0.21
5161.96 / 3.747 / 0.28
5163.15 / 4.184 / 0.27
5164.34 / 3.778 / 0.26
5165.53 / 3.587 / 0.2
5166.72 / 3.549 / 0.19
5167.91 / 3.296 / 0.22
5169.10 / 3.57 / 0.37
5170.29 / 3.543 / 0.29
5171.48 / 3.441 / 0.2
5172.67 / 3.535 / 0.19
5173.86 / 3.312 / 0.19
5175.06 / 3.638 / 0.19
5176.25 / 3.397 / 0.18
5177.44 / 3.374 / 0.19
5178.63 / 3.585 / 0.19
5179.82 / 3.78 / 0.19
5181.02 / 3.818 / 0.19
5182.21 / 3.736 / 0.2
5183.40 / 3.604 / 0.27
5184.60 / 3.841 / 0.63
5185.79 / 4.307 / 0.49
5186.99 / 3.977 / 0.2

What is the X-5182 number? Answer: 4.0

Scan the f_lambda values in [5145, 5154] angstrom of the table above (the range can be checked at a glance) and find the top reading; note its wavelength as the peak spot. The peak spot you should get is 5147.72 angstrom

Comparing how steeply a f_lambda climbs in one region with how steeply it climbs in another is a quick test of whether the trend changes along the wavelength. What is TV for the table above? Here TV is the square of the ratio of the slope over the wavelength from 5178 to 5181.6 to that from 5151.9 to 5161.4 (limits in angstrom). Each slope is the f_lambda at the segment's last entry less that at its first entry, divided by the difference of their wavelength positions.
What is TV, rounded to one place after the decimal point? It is 9.0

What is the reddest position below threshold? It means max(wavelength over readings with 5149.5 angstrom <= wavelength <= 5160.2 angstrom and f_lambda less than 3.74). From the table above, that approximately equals 5157.21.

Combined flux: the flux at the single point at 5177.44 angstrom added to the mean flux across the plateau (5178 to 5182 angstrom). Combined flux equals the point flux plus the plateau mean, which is 7.10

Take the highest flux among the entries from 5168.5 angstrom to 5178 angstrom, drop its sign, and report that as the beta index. 3.64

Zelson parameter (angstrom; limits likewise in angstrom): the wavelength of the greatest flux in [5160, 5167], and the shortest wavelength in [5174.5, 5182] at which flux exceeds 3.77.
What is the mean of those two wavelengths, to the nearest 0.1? 5171.5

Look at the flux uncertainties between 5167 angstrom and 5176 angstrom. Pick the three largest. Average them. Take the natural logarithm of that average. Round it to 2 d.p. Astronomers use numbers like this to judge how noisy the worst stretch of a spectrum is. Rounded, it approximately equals -1.23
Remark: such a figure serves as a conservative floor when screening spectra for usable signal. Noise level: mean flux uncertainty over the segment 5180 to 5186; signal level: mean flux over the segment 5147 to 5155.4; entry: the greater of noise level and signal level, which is 4.22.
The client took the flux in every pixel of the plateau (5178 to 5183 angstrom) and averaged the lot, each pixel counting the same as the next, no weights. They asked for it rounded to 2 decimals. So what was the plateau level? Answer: 3.73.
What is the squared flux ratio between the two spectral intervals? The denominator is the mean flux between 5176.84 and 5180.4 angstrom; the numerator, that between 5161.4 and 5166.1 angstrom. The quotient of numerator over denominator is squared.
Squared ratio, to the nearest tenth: 1.1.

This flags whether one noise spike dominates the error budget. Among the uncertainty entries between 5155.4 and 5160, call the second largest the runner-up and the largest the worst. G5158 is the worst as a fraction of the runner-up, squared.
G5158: 1.3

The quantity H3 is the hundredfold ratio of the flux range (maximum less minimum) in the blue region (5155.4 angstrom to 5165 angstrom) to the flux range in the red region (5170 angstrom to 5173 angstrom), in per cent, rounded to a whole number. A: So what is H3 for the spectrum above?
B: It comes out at 989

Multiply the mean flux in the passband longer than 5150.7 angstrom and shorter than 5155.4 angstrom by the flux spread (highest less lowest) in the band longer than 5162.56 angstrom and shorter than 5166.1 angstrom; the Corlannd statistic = 2.6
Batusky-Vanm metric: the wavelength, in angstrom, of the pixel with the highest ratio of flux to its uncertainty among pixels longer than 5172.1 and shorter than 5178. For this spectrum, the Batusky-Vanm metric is 5175.06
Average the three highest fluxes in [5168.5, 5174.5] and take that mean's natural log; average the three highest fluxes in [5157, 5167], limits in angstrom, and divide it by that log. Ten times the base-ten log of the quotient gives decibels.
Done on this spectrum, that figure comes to 5.12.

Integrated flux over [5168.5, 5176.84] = 29.1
